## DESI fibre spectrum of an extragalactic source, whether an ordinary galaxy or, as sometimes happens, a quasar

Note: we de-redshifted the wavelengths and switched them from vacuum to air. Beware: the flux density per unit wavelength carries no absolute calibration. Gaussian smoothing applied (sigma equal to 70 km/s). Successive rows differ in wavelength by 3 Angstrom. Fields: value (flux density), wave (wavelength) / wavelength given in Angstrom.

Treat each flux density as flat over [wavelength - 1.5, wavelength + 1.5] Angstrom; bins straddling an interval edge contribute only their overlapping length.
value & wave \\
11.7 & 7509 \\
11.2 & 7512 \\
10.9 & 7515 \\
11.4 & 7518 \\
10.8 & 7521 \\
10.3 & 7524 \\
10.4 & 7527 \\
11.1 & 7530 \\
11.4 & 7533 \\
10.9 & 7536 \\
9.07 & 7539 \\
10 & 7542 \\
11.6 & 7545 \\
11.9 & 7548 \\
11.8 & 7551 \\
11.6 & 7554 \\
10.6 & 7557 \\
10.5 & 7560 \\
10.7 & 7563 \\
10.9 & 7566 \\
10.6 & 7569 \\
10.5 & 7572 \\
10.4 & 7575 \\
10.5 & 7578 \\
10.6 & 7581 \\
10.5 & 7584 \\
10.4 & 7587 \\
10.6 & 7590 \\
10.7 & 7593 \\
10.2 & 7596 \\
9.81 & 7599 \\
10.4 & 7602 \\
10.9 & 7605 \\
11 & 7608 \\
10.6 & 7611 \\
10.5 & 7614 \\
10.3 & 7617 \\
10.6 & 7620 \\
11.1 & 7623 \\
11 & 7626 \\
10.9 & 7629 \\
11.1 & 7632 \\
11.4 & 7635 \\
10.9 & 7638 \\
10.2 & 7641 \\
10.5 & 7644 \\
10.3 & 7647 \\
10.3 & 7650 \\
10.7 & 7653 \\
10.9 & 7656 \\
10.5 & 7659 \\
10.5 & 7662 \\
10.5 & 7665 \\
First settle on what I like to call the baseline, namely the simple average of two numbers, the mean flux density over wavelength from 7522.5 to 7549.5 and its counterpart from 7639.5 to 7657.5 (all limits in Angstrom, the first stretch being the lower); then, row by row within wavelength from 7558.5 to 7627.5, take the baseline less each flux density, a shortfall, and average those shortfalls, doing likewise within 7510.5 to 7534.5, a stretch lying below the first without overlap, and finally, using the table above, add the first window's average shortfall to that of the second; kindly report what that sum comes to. -0.3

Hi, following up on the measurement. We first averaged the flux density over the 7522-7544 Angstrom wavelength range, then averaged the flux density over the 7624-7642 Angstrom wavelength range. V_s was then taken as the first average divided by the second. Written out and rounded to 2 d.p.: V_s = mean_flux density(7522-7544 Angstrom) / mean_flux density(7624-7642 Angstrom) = 0.96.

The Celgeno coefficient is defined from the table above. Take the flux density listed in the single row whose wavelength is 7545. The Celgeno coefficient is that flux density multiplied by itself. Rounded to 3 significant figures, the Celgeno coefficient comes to 135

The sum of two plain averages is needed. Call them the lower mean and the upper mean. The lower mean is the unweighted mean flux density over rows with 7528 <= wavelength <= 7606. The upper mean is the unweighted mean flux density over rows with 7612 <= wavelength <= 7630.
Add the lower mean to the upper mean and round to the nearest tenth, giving 21.4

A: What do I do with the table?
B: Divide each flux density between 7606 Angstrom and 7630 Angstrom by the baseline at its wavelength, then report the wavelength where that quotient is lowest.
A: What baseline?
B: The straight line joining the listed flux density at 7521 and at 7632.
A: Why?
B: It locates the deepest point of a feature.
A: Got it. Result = 7617 Angstrom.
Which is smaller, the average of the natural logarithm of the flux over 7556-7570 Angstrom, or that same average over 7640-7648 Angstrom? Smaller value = 2.34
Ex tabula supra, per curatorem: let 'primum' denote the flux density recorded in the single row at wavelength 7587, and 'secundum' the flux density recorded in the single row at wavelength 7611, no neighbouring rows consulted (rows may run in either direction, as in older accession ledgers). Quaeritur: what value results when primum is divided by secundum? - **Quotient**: 0.98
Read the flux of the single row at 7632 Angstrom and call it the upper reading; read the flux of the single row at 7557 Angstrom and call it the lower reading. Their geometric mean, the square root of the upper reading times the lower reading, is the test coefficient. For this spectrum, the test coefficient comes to 10.8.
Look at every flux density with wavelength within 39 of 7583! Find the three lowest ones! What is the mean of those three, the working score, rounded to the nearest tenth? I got 10.1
